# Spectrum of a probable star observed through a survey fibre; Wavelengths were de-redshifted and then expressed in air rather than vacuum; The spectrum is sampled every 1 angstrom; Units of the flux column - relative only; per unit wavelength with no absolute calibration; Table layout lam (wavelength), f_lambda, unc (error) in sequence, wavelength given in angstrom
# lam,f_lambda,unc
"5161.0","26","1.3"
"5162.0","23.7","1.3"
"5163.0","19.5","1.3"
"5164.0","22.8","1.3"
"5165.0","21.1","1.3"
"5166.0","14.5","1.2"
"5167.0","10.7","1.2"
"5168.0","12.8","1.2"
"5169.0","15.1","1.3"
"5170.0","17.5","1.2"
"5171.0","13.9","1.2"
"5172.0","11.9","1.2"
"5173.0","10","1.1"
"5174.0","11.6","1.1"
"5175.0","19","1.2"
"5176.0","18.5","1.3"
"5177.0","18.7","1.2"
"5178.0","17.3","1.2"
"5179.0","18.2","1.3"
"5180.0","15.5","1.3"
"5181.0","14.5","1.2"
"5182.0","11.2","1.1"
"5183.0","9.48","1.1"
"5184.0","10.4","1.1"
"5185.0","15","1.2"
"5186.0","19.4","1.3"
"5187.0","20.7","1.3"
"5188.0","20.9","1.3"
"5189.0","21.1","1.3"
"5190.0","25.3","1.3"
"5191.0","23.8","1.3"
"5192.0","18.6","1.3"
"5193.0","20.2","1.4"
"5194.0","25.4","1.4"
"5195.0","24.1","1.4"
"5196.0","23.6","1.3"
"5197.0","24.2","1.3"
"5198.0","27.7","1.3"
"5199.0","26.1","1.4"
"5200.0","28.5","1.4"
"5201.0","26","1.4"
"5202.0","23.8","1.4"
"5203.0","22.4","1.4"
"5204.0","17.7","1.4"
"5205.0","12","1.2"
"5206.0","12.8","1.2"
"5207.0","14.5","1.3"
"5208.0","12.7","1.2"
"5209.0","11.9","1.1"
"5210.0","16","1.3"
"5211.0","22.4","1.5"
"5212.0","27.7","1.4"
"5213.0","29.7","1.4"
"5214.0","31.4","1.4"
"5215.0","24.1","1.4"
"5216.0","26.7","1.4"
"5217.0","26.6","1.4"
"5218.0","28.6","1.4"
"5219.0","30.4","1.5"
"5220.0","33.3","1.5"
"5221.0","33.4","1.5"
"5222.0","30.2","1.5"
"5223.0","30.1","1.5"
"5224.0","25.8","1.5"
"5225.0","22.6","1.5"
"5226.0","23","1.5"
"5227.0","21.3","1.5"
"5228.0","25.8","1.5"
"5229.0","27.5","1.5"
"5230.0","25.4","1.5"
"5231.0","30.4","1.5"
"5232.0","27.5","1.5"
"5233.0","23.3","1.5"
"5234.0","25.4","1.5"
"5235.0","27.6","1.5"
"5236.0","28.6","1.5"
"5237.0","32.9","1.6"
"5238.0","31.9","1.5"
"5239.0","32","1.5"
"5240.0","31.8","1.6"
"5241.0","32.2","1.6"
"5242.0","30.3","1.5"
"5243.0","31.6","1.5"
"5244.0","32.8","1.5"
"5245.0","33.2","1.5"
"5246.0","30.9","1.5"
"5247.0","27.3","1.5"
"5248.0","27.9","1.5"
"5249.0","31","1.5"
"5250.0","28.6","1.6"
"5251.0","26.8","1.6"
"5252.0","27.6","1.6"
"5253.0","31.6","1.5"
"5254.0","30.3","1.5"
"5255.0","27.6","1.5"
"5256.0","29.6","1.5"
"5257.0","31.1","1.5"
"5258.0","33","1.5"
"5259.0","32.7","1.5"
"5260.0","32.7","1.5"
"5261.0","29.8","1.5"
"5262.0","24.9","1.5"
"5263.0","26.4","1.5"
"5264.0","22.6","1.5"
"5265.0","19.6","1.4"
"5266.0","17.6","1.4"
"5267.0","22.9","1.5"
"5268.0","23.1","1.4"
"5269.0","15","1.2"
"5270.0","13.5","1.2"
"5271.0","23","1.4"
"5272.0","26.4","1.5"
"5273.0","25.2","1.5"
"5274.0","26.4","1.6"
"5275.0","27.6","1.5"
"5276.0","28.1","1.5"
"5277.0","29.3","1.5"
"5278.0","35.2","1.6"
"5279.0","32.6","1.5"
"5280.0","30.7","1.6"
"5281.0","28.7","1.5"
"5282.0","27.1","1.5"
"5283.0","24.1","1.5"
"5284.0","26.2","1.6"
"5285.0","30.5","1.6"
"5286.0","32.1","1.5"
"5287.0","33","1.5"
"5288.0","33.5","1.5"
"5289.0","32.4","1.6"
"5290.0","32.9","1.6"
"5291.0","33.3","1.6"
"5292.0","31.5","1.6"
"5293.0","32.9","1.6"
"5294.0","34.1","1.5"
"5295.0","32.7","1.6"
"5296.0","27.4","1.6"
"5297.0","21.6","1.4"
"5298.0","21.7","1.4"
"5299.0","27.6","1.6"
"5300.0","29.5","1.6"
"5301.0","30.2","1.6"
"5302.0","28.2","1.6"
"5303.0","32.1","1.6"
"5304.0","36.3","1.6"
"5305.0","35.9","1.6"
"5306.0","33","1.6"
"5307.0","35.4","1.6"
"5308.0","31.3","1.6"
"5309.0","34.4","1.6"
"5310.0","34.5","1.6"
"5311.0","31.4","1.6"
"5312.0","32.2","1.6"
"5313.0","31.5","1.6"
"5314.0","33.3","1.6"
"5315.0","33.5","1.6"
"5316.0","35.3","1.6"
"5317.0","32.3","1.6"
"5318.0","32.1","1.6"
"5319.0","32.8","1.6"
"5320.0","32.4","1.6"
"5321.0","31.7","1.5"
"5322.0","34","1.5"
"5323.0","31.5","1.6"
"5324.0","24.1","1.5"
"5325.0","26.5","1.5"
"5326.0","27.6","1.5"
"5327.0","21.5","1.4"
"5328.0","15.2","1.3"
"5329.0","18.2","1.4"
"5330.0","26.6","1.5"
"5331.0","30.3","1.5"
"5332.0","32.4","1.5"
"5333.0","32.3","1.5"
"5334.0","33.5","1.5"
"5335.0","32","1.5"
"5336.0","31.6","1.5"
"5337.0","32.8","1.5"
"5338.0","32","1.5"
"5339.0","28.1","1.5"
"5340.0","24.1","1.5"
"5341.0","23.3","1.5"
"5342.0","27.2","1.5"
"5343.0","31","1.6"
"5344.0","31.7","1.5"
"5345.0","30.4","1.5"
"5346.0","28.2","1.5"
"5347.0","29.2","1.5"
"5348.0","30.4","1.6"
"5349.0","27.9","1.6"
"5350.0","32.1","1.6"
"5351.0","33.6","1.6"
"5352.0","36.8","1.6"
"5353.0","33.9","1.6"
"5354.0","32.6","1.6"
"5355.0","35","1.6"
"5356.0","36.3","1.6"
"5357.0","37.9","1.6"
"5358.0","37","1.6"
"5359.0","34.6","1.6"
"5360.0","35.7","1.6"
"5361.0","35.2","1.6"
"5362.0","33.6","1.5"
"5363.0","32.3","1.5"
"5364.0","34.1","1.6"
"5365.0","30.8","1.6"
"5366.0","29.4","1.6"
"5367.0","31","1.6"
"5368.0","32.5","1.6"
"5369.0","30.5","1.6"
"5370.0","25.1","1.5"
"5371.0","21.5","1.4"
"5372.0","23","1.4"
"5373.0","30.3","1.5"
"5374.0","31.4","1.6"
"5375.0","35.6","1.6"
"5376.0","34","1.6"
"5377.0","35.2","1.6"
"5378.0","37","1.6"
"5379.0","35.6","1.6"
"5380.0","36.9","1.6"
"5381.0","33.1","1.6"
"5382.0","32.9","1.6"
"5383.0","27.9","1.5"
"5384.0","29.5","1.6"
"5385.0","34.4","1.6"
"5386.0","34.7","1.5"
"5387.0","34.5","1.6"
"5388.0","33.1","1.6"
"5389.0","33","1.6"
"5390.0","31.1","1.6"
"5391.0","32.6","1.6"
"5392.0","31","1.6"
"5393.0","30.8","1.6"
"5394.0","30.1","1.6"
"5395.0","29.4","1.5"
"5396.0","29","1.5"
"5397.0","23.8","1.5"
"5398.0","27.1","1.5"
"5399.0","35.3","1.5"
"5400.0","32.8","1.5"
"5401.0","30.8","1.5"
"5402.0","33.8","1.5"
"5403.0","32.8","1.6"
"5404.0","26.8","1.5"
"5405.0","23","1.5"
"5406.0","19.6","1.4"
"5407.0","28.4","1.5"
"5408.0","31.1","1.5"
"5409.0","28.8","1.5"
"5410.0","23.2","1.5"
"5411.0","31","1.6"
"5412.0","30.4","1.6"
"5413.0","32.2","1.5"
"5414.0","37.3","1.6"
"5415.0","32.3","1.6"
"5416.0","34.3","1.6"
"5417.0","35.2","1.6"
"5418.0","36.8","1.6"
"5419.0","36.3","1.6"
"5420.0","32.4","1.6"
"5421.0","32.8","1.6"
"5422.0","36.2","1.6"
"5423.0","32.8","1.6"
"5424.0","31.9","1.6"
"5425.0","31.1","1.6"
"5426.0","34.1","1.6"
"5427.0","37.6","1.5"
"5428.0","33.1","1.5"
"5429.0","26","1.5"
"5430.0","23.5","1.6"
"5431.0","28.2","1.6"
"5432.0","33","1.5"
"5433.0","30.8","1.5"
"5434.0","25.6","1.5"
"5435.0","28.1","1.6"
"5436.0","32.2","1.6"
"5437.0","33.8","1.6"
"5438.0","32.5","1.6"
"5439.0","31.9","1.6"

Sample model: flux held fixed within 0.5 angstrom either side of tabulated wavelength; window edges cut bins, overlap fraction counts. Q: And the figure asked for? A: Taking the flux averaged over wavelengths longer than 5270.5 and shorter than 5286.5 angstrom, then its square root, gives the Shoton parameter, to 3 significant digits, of 5.32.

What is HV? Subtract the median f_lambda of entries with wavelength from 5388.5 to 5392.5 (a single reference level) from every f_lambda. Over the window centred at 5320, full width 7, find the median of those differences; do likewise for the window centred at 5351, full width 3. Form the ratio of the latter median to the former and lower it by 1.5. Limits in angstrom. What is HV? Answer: 2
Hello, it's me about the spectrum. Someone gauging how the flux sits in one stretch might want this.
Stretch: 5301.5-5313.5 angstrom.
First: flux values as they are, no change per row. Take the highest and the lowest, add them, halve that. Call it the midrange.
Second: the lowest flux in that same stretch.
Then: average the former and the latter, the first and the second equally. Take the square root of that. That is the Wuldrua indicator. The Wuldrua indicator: 5.5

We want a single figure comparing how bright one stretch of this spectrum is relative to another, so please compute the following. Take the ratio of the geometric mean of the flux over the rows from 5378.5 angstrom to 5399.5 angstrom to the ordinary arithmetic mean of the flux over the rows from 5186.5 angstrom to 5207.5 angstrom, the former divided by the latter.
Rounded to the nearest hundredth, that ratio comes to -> 1.44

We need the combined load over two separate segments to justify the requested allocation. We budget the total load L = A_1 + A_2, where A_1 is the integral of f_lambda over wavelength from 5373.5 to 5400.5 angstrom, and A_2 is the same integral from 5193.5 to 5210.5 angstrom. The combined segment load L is 1221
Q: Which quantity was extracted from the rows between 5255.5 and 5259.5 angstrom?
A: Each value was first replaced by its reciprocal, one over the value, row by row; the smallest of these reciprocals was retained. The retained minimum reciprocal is 0.030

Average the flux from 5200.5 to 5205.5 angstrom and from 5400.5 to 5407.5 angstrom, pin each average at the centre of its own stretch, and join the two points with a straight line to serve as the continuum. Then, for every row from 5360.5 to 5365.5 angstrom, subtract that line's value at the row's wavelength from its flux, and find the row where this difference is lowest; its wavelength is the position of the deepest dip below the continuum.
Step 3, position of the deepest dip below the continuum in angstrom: 5365.0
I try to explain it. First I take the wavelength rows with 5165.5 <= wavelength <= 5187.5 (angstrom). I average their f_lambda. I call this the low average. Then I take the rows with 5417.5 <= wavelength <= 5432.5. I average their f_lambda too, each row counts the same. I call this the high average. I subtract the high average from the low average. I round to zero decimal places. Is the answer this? -18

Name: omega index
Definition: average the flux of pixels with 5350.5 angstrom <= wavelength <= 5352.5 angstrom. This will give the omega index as 35.2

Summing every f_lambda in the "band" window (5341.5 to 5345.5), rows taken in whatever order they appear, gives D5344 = 120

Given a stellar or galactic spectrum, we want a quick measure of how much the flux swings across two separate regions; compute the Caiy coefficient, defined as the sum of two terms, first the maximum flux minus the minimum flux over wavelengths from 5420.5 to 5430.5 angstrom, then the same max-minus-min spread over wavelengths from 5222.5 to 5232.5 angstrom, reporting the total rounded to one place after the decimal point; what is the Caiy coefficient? 23.2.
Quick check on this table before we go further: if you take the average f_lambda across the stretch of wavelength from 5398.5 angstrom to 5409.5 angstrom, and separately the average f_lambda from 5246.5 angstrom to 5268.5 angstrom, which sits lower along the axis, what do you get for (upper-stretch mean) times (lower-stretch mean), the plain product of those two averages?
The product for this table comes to 808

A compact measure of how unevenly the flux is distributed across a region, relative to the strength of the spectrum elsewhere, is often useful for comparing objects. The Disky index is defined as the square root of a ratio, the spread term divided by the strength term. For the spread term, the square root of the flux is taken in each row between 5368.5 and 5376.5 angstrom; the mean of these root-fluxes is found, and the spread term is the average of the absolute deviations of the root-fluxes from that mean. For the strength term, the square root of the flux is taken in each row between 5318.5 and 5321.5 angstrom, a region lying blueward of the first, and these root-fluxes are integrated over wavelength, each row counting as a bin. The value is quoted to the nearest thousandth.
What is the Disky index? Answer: 0.155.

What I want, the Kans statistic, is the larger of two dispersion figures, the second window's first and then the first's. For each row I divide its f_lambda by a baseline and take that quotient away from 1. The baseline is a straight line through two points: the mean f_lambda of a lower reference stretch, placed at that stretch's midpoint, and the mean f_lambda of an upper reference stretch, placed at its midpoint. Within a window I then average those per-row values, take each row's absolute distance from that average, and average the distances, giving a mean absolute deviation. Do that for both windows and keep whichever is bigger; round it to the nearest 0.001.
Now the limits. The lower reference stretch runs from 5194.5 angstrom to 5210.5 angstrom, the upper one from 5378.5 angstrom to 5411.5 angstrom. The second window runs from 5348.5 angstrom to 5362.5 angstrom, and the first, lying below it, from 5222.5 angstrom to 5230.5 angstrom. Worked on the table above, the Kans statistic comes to 0.100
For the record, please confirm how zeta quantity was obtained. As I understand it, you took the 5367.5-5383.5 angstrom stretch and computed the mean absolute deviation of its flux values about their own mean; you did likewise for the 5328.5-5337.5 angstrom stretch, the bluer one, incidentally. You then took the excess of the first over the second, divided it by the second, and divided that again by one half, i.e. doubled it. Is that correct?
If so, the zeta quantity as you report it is 0.2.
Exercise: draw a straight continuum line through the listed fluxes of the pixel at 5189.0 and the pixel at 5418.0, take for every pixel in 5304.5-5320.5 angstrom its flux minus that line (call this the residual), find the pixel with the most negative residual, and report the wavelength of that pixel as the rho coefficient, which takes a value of 5313.0 angstrom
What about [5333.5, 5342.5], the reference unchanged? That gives 5341.0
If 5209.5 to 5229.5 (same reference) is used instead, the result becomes 5210.0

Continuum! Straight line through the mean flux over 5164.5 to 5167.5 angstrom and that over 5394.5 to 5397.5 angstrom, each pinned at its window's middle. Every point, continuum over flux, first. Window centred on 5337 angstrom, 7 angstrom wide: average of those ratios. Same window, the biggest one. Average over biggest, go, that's 0.792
